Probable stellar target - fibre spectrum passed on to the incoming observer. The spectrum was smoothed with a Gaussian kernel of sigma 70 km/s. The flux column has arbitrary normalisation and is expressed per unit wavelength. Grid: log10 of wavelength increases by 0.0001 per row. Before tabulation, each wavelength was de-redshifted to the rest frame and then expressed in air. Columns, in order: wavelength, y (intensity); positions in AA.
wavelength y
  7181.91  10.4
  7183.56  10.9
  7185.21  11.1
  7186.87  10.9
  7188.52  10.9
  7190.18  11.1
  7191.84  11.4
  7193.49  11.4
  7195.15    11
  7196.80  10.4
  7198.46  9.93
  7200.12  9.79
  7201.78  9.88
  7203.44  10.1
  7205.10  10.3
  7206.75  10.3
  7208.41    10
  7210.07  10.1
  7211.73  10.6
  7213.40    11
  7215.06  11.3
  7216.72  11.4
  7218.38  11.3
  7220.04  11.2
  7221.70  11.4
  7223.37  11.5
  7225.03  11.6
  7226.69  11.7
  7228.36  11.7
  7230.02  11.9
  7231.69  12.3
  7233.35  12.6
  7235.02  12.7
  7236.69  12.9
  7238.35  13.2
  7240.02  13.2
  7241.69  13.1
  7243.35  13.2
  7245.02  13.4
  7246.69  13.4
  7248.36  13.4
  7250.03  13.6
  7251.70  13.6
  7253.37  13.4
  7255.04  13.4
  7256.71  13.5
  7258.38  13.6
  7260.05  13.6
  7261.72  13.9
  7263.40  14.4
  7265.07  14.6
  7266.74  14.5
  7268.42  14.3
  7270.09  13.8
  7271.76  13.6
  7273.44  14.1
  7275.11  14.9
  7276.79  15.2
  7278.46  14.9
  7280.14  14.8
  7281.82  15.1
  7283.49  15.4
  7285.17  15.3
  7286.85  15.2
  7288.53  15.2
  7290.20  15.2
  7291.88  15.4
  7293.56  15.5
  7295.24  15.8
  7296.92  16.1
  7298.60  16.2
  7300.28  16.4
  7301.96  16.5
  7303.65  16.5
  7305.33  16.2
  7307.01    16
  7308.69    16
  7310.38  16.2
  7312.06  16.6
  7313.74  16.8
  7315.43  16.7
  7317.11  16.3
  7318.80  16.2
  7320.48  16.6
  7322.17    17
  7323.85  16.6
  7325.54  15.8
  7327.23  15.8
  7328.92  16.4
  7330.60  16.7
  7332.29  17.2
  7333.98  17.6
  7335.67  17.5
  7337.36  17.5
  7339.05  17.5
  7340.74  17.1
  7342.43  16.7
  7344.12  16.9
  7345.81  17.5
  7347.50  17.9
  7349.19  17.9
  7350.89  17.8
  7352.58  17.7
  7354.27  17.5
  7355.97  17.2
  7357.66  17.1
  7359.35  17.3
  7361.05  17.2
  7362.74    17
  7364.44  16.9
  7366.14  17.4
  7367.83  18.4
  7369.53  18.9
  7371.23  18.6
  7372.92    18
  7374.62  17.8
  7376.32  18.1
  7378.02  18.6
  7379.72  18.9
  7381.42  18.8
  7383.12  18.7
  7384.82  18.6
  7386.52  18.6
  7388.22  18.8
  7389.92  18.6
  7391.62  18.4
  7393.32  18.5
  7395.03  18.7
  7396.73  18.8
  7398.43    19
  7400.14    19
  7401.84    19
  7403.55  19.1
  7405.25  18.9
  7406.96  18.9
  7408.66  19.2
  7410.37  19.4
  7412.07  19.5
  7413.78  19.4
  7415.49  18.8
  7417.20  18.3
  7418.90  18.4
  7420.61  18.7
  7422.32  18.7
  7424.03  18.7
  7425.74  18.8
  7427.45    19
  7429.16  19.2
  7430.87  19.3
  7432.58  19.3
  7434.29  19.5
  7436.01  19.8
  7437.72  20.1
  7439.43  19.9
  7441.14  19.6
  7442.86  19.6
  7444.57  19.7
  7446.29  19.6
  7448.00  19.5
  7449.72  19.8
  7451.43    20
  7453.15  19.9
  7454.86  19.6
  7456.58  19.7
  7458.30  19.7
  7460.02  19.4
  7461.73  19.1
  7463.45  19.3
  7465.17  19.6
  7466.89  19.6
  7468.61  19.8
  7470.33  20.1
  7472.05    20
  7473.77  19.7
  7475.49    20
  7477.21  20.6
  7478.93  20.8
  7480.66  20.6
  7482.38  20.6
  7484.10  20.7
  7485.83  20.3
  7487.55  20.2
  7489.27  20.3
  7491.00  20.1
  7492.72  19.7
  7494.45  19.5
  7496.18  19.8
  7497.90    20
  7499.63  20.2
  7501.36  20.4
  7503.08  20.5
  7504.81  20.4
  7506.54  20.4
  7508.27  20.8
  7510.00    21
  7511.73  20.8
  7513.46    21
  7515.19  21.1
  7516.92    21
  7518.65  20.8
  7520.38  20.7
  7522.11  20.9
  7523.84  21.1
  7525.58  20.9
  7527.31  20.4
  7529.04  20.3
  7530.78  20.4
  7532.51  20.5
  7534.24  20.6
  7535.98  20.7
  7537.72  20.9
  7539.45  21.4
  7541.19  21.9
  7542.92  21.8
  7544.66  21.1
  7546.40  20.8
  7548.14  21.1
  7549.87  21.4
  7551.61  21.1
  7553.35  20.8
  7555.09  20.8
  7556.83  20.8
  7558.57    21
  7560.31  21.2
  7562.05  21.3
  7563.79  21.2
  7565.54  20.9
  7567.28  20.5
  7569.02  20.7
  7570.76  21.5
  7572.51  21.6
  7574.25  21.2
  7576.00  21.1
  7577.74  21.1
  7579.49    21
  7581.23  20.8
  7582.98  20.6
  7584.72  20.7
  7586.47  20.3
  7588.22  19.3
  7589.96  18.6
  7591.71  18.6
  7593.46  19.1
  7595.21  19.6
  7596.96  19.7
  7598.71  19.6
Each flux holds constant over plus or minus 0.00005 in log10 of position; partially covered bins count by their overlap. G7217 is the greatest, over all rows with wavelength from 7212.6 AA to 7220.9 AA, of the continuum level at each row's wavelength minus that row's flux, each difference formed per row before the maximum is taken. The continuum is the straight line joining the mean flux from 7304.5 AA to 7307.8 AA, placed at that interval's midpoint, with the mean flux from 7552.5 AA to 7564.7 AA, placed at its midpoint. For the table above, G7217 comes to 3.3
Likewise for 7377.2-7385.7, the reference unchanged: -1.0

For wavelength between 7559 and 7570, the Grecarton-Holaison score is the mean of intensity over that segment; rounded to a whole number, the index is 21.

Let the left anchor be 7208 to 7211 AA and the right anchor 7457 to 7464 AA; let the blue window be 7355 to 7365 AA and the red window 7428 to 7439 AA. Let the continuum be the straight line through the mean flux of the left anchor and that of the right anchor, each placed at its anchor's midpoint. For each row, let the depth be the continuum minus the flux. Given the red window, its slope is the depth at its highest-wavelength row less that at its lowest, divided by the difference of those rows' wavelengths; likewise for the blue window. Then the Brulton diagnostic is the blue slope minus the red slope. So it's 0.14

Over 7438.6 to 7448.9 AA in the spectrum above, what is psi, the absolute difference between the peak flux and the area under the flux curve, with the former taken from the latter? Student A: 182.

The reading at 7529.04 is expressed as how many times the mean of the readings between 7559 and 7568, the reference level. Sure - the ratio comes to 0.97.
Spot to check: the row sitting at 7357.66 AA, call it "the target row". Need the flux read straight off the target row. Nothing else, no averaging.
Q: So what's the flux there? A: 17.1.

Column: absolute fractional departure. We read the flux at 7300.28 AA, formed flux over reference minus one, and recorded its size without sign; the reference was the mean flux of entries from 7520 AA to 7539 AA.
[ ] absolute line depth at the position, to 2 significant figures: 0.21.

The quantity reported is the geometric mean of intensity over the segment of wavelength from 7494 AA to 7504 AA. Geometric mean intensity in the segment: 20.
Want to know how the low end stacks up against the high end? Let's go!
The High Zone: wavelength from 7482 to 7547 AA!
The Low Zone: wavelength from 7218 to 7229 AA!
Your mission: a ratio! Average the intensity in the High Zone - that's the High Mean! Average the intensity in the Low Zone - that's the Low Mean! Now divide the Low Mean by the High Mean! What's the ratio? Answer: 0.56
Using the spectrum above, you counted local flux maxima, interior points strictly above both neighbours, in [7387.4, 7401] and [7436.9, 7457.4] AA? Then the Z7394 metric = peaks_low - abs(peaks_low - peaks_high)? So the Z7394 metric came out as -2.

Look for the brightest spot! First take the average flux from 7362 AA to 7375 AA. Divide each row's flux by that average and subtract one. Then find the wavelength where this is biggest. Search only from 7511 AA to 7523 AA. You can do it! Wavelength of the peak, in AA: 7515.19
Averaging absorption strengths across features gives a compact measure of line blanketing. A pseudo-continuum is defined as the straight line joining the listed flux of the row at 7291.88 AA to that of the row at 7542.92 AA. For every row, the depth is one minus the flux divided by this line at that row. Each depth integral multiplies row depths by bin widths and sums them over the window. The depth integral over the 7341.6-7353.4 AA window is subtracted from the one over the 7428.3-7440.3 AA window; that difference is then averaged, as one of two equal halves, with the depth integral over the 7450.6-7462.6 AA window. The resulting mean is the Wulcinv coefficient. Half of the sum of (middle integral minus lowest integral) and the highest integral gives 0.05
